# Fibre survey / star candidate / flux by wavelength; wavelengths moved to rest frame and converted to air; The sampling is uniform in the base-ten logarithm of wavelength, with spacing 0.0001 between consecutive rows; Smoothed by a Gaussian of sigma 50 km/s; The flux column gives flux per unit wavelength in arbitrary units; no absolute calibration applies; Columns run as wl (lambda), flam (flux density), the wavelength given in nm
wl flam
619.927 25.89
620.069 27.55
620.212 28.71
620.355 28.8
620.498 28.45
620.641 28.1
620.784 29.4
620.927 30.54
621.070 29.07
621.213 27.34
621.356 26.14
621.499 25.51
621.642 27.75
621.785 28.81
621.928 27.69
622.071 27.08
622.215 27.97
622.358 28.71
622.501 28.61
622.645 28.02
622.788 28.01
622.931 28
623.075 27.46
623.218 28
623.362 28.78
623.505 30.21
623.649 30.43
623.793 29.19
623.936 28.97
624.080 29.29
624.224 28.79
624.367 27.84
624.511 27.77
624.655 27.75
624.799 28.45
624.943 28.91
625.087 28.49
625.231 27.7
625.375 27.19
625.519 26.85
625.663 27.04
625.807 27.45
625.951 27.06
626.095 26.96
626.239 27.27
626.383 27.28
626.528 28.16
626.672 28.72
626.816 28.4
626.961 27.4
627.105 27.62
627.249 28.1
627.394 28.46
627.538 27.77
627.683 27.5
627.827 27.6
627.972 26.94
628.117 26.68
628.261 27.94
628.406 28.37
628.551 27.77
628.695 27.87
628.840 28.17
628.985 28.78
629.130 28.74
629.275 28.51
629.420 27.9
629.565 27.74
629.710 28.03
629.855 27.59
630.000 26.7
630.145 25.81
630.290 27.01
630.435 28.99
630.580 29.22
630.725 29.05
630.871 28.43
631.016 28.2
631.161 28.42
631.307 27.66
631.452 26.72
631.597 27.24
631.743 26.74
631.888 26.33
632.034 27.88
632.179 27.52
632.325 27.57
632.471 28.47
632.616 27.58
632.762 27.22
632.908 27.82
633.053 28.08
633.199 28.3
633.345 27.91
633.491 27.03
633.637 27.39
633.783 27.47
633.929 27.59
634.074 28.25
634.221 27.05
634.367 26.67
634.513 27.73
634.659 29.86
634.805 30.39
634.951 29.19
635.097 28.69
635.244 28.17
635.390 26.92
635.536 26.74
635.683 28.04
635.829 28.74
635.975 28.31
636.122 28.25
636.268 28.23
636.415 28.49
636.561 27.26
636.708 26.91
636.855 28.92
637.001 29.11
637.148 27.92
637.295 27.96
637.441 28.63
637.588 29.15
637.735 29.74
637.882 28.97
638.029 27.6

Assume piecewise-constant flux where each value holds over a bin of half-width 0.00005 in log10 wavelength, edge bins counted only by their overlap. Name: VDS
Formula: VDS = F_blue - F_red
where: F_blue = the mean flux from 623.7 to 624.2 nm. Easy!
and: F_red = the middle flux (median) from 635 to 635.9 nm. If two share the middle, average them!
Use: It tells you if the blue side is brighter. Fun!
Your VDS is 1.0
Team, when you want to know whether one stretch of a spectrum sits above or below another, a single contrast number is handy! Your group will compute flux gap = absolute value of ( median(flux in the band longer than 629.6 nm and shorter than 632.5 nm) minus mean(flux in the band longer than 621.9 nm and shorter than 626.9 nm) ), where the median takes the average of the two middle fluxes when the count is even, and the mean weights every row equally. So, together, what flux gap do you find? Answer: 0.5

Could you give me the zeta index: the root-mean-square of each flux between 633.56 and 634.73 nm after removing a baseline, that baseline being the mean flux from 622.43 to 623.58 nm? 1.11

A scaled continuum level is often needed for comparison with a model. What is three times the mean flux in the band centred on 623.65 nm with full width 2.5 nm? 85.7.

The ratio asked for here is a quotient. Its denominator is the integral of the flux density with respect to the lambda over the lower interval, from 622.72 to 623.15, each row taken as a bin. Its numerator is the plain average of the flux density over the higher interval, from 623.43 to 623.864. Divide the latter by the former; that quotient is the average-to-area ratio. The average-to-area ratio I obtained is 2.50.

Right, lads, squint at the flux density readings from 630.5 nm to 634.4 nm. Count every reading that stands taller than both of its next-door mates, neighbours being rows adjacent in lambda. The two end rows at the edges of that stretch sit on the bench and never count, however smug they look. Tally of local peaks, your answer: 6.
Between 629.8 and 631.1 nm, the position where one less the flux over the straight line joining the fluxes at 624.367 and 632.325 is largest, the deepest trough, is 630.145 nm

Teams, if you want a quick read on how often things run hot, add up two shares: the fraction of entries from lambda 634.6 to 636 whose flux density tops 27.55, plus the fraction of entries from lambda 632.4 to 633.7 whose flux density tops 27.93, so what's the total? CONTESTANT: 1.1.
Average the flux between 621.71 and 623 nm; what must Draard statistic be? 28.1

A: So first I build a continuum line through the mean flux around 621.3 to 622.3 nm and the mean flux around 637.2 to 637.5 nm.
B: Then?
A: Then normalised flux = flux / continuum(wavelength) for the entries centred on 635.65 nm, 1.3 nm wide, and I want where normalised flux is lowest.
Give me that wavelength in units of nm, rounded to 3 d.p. 635.536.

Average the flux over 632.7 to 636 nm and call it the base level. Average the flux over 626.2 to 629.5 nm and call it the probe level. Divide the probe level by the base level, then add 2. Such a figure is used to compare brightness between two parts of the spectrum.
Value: 2.997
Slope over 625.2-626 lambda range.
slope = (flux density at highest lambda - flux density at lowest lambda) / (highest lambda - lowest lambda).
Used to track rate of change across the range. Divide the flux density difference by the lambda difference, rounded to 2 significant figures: -0.89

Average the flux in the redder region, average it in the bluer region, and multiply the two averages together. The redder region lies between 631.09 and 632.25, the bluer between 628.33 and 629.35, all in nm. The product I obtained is 773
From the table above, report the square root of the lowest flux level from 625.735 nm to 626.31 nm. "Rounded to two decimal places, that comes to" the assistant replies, 5.19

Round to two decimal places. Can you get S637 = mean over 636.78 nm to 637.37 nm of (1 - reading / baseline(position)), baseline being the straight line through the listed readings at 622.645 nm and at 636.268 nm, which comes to -0.01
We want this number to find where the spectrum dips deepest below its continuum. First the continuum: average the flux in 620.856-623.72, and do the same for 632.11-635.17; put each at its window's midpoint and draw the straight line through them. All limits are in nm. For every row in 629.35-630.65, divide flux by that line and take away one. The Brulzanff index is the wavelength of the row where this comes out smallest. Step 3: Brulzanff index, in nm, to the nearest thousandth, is 630.145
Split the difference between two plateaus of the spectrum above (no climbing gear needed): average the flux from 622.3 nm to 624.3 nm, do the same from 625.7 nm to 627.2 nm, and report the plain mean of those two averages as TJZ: 28.2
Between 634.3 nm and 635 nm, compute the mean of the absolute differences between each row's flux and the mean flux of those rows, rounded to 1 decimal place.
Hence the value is 1.3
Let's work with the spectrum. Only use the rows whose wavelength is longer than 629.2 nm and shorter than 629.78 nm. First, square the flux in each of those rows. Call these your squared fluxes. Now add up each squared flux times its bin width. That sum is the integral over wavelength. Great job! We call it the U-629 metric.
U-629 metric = 456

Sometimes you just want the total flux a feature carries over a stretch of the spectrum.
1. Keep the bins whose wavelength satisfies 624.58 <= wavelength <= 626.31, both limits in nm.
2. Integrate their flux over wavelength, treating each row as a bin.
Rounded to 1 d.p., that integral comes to 47.7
